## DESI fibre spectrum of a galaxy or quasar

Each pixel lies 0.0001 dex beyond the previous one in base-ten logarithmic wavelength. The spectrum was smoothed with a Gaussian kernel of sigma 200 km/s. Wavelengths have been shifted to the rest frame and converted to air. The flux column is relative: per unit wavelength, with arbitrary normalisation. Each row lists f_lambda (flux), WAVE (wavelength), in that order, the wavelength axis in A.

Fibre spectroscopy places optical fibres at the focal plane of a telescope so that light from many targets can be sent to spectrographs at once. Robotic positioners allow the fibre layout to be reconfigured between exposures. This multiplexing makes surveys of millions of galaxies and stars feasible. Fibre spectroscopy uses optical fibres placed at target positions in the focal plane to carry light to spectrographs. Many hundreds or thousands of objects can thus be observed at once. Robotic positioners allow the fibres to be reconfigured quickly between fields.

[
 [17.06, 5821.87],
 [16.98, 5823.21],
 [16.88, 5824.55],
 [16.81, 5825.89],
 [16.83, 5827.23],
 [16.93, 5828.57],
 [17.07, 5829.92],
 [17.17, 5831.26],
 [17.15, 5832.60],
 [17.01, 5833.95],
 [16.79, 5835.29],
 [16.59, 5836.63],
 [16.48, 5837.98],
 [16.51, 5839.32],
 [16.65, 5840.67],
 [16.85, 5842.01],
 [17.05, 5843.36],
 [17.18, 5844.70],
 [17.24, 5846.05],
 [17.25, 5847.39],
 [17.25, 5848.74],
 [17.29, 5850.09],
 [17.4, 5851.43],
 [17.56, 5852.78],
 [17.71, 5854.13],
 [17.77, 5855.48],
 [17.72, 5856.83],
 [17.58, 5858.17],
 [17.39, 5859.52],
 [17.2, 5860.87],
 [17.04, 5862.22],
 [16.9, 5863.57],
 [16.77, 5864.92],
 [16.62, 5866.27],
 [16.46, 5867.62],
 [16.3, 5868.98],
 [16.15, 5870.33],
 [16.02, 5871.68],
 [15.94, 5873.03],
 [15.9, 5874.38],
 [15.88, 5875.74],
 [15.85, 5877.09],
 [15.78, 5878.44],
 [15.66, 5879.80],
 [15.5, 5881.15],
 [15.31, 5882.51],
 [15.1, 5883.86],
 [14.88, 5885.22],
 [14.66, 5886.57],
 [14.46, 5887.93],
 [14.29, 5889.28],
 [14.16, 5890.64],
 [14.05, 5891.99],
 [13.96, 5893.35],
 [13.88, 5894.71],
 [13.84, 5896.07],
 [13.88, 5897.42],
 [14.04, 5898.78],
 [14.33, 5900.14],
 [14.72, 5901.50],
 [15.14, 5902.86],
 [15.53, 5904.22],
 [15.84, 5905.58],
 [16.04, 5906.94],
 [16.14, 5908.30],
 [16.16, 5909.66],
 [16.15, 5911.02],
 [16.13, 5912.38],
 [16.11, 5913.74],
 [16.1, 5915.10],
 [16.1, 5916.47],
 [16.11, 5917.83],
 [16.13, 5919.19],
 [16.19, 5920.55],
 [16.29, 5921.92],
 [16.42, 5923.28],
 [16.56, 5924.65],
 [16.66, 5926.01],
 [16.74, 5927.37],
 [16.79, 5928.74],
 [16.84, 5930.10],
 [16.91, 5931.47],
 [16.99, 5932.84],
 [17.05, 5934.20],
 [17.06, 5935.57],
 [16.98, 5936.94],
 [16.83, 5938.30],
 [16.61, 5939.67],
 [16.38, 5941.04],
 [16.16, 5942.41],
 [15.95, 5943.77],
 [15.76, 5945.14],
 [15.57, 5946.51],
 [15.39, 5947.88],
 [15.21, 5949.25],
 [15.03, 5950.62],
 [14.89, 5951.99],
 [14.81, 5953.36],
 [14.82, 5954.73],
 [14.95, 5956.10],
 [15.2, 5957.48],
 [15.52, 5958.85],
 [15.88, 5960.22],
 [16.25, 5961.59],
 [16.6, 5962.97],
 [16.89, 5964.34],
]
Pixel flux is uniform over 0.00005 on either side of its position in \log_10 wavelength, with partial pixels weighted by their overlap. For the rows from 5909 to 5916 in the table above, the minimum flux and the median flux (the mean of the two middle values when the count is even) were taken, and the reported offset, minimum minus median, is -0.03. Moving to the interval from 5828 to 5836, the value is -0.25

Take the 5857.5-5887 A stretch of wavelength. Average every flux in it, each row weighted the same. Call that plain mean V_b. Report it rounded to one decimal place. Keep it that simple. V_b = 16.1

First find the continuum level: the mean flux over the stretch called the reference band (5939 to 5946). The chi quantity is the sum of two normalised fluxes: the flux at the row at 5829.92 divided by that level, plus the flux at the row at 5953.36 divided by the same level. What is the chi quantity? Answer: 1.97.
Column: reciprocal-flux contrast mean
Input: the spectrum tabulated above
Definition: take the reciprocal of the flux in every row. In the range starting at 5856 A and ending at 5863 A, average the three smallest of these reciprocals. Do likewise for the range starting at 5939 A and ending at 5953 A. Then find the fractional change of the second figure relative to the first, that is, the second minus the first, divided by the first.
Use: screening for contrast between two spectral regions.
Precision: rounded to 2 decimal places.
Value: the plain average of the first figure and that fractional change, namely 0.06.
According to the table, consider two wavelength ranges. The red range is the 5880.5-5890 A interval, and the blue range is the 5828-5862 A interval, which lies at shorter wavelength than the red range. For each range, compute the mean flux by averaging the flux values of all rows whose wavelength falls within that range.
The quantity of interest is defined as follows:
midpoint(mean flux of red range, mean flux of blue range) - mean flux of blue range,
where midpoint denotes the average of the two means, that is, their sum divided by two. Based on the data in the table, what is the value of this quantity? -1.1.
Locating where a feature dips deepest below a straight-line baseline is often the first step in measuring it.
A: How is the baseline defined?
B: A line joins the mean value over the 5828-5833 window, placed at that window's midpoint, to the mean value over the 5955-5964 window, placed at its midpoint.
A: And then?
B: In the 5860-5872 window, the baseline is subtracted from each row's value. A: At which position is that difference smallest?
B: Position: 5871.68 A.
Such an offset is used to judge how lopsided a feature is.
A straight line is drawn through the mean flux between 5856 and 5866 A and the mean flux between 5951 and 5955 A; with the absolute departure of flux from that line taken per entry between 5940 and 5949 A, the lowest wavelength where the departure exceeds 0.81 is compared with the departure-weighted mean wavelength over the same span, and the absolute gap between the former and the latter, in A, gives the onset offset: 2.6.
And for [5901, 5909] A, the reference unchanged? 1.4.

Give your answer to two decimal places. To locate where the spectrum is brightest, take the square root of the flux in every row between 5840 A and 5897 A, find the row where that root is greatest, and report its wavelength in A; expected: 5855.48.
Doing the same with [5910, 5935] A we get 5934.20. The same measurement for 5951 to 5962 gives 5961.59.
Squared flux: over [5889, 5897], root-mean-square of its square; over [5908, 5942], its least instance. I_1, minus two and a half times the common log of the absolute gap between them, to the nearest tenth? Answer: -4.5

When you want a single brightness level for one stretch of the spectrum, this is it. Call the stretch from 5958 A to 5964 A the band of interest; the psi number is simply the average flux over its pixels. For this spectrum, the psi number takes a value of 16.1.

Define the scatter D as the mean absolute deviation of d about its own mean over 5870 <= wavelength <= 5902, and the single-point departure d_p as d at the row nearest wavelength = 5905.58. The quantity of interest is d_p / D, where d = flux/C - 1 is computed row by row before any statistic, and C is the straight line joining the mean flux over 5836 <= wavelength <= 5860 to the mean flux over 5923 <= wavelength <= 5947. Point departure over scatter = -1.4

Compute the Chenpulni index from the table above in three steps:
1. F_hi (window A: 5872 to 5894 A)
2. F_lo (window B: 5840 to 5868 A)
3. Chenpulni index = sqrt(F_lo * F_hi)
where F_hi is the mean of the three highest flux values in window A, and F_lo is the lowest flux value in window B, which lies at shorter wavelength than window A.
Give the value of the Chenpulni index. 16.2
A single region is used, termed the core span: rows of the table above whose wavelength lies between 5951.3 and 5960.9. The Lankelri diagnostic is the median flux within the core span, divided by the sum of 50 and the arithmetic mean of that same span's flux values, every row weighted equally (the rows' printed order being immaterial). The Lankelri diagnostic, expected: 0.229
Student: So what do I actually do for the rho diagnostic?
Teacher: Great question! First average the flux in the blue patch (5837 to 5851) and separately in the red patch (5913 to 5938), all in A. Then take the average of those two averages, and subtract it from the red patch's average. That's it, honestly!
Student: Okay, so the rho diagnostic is -0.21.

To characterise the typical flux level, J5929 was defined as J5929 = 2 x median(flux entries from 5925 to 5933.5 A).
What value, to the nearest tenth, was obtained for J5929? 33.6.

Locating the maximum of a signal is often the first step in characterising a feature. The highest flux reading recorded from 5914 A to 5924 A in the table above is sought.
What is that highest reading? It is 16.42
